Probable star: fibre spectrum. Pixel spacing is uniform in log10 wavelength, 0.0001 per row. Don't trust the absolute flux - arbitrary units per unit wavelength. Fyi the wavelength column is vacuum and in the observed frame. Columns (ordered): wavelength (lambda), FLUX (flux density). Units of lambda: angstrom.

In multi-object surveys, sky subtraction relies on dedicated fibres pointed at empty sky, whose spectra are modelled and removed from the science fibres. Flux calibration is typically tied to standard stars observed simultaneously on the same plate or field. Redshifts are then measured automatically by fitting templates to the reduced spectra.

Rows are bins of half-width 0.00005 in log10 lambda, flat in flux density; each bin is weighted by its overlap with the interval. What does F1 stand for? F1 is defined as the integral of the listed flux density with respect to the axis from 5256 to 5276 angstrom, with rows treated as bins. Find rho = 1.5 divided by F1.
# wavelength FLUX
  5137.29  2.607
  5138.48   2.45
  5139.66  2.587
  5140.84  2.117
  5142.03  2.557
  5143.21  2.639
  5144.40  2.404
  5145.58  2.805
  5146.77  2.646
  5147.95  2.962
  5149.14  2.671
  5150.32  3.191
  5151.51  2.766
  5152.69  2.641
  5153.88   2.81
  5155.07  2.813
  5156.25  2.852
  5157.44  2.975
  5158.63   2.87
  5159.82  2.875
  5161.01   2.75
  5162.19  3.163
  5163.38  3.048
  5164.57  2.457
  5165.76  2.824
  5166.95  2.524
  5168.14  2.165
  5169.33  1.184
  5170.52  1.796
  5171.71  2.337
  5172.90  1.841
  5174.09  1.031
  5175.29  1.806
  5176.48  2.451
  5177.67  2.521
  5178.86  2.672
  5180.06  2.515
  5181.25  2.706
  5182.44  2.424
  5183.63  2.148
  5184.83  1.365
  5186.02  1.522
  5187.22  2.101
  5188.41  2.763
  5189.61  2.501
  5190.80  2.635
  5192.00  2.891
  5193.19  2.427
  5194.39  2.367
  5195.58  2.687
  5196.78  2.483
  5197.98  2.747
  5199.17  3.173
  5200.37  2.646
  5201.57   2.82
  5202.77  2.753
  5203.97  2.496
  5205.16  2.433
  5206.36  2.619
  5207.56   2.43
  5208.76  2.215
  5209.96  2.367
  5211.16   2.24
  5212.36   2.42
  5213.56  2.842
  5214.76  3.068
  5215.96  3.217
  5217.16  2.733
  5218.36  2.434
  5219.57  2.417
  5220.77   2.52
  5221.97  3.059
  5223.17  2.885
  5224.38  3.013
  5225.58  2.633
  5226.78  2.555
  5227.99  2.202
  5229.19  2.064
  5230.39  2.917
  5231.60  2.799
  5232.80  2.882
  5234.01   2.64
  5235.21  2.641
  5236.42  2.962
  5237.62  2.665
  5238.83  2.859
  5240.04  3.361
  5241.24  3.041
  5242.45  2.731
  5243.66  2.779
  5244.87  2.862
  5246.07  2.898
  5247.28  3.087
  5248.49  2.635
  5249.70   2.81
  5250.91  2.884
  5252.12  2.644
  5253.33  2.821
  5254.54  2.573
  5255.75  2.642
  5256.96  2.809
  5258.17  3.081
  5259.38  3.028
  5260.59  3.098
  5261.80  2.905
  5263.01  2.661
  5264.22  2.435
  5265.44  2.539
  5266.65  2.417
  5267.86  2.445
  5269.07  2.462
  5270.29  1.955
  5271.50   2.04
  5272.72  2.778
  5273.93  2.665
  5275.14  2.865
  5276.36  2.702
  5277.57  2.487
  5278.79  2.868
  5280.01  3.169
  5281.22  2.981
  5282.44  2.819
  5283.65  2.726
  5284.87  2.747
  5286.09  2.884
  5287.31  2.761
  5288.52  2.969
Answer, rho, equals 0.0284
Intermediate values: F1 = 52.8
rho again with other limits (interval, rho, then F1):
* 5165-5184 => 0.0361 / 41.6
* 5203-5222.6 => 0.0294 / 50.9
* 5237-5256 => 0.0279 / 53.8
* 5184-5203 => 0.0318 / 47.2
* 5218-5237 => 0.0296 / 50.7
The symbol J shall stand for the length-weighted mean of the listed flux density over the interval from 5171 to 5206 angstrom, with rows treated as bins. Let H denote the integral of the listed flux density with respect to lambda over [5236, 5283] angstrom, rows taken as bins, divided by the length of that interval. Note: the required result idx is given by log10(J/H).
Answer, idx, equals -0.06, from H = 2.75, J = 2.4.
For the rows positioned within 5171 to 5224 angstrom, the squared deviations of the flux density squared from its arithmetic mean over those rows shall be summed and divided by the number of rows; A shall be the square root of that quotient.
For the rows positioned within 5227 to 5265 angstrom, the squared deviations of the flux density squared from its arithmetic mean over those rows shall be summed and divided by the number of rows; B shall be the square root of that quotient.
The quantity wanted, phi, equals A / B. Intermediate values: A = 2.0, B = 1.4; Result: 1.41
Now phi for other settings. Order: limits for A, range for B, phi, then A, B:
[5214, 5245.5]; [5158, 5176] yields 0.58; 1.6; 2.7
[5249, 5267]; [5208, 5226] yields 0.69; 1.2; 1.7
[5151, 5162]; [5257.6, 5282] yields 0.29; 0.5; 1.7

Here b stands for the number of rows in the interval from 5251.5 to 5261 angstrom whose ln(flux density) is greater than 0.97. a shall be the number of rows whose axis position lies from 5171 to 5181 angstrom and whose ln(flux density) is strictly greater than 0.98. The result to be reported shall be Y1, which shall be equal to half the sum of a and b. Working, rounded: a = 1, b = 7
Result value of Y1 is 4.00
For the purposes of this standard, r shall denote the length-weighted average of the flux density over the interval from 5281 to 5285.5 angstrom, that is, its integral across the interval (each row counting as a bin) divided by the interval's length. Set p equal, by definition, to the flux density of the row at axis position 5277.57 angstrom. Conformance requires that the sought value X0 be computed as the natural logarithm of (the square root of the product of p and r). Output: 0.97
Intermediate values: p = 2.487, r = 2.8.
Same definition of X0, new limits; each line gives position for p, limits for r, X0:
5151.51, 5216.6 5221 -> 0.97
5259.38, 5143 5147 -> 1.03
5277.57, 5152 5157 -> 0.97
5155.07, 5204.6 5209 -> 0.96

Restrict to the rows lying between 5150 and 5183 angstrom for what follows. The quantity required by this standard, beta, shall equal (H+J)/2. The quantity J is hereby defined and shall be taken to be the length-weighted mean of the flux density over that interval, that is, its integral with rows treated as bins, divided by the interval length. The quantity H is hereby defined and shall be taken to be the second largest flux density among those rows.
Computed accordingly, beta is 2.83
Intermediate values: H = 3.163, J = 2.49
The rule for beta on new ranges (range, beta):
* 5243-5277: 2.89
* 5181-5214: 2.68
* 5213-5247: 3.00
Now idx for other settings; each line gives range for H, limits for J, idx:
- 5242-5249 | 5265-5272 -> -0.09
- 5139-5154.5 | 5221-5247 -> 0.02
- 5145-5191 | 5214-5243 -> 0.05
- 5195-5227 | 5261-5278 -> -0.02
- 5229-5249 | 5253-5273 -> -0.03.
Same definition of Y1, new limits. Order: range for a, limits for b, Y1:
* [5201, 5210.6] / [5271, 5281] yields 4.00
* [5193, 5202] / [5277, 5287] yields 5.50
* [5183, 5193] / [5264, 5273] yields 1.50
